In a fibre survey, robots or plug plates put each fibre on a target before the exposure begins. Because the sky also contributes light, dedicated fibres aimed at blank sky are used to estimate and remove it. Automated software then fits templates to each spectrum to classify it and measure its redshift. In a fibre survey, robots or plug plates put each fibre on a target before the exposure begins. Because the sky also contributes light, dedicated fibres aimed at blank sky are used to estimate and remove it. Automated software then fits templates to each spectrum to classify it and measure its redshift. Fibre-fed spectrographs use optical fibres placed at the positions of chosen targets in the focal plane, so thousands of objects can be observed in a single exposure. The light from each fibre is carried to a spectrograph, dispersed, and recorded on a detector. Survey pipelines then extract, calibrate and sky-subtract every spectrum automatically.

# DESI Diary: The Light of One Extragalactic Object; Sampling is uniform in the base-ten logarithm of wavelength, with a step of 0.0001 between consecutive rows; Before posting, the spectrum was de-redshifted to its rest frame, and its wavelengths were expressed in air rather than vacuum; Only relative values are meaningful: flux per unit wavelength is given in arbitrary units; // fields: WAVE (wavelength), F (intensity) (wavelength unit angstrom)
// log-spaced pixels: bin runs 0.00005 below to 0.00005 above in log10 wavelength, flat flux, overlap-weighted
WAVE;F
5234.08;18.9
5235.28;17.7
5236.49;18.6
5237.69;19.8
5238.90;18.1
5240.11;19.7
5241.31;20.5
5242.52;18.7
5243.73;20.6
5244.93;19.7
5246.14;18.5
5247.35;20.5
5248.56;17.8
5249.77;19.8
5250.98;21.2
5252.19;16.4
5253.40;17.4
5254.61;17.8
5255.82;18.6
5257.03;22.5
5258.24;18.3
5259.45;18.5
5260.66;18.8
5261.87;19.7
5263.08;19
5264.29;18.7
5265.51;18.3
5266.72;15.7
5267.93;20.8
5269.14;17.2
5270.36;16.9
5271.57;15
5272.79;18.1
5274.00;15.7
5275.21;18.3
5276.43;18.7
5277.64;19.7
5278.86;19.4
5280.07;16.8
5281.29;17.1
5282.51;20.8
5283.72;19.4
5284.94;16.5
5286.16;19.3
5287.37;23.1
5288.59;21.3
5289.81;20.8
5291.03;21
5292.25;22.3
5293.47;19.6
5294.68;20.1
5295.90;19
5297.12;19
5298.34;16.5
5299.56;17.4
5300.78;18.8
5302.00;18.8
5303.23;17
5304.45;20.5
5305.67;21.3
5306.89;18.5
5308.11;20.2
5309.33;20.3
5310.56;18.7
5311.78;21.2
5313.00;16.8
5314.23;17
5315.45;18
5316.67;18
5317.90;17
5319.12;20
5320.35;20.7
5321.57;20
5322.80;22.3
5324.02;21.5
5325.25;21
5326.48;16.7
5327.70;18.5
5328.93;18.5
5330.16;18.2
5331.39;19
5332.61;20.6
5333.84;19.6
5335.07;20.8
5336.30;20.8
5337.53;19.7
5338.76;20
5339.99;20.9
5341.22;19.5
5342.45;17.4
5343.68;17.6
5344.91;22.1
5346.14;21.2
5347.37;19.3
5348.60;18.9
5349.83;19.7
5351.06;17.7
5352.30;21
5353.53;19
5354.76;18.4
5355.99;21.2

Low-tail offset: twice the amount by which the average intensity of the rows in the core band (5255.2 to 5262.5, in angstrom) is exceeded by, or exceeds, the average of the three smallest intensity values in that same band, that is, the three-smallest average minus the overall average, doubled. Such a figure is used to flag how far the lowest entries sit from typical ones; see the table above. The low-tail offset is -1.9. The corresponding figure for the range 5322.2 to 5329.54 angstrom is -3.7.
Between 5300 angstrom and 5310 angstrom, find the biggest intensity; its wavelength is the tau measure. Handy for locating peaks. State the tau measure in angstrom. 5305.67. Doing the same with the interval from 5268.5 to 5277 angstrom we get 5276.43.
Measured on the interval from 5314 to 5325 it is 5322.80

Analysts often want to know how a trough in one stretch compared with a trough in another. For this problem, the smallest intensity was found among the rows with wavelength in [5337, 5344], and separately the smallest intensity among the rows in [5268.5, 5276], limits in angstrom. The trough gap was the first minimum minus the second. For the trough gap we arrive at 2.4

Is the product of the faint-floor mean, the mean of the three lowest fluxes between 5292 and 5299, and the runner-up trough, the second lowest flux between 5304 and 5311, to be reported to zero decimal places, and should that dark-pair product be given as 340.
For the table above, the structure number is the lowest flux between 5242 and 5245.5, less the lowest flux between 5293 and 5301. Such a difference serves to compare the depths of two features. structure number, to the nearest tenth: 2.2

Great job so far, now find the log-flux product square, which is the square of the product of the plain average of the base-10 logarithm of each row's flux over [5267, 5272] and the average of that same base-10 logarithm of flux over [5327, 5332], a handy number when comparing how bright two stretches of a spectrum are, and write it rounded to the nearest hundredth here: 2.47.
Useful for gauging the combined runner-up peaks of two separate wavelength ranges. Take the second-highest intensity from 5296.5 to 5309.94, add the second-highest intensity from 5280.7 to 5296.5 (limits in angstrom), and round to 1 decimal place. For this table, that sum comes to 42.8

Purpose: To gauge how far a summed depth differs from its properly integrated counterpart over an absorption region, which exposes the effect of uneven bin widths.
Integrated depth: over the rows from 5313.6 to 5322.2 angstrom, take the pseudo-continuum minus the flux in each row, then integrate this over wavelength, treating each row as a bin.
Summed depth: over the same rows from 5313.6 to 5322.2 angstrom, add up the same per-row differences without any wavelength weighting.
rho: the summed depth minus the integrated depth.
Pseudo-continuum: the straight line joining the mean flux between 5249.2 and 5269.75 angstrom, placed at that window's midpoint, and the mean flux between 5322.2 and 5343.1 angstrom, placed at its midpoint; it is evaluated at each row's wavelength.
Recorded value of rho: -1.3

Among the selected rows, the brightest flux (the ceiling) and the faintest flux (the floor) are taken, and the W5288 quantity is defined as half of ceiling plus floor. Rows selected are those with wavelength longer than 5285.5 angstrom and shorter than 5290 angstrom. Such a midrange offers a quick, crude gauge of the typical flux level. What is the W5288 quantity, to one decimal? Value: 21.2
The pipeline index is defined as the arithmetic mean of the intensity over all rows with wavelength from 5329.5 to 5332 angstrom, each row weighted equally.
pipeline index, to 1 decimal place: 18.6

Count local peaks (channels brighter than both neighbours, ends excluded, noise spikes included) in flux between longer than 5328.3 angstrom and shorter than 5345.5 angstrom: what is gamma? 2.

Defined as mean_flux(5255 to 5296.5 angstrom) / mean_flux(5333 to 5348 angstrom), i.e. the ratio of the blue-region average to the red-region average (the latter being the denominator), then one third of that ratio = 0.318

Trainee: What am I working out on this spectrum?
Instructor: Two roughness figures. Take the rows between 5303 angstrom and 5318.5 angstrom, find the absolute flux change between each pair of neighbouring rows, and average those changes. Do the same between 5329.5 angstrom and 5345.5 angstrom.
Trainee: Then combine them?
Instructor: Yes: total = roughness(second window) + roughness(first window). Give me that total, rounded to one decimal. 2.9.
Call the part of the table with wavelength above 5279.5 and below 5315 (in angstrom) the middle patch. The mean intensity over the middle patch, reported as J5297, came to 19.3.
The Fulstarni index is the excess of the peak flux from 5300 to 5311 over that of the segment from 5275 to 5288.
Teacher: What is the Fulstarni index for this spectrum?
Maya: -1.8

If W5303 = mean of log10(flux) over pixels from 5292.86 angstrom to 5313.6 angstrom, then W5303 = 1.28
